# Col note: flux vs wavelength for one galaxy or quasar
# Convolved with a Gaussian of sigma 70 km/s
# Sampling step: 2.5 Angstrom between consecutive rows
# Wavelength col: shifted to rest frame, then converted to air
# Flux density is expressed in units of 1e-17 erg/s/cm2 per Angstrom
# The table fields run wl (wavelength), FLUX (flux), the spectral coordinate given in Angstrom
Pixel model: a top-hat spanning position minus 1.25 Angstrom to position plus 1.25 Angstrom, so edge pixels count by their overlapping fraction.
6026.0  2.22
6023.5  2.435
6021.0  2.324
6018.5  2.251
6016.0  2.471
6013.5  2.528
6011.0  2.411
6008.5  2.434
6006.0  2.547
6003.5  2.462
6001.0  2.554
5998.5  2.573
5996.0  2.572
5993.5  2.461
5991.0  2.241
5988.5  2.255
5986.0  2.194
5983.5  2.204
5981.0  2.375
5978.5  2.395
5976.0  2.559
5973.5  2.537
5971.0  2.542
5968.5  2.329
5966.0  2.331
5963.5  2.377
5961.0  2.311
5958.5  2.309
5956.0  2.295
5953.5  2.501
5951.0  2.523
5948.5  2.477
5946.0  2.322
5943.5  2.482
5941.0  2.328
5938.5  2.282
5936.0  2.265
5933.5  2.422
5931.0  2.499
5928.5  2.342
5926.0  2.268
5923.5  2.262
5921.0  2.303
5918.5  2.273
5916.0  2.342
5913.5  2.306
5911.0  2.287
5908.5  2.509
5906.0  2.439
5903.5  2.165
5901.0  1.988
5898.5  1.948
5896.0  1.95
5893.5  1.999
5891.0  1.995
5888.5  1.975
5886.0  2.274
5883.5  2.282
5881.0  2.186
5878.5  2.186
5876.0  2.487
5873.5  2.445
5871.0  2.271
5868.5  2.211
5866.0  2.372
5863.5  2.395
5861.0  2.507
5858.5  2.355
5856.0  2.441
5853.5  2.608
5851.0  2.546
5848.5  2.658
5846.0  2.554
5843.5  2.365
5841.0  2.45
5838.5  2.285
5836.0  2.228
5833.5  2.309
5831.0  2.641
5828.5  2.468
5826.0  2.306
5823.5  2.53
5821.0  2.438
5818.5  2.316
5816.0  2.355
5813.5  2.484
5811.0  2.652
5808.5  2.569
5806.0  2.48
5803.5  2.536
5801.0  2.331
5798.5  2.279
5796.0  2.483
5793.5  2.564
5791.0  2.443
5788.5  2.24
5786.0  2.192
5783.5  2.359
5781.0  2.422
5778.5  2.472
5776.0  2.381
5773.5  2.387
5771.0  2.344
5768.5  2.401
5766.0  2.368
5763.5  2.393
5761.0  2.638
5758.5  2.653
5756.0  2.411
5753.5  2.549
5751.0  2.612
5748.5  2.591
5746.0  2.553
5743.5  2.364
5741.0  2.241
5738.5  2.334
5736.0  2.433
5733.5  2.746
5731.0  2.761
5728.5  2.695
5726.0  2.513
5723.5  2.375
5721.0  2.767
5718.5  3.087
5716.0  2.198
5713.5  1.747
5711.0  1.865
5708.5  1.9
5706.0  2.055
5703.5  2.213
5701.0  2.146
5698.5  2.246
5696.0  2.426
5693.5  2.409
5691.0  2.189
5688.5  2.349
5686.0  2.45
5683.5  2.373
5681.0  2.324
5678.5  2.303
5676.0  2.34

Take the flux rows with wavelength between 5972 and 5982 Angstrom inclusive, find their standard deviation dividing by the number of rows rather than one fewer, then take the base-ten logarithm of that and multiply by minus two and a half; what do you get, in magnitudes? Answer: 2.7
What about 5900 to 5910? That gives 1.7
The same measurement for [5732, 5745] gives 1.9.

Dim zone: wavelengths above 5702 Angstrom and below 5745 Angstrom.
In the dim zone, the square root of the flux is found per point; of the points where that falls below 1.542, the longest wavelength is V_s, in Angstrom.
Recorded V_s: 5743.5 Angstrom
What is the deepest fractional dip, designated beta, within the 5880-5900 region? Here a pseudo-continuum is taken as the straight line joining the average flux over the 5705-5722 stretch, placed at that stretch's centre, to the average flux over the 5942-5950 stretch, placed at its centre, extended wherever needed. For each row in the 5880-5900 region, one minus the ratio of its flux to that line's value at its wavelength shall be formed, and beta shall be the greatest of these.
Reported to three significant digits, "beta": 0.184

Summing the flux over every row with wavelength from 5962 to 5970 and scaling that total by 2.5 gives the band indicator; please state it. 17.6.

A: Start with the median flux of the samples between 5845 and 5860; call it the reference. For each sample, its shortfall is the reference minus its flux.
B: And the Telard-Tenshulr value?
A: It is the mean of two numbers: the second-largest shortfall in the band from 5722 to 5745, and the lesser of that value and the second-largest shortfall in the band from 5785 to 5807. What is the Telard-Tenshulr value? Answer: 0.22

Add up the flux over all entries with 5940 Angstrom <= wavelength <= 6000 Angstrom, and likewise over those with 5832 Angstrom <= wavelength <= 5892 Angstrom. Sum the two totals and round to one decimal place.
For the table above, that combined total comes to 113.9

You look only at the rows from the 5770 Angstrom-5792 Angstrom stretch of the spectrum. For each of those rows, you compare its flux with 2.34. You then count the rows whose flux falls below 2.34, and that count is 2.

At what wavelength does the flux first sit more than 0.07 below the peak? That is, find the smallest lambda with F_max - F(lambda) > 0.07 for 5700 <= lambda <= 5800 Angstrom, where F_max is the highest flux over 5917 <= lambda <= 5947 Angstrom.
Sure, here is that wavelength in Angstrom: 5701.0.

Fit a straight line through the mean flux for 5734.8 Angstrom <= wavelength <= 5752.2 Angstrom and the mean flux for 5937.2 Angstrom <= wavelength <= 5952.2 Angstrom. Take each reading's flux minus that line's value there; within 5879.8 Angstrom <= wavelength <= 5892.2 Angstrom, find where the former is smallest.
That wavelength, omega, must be 5888.5 Angstrom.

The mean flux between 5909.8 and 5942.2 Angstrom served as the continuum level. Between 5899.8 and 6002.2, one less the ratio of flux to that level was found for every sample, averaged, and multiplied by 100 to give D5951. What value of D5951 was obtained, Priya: -1.9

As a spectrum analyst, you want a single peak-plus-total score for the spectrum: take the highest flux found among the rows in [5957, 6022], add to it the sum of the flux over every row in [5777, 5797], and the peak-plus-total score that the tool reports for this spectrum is 22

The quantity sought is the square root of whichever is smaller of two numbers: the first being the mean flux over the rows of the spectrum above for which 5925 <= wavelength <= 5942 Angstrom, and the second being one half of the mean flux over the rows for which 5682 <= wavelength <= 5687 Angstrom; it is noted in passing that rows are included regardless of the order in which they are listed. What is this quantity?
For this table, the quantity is 1.10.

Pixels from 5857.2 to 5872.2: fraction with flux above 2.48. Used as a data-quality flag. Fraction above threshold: 0.167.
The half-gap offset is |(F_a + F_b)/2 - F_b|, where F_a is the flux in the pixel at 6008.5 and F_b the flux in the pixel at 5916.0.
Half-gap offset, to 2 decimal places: 0.05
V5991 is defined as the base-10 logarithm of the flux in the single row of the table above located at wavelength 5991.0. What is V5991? 0.350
